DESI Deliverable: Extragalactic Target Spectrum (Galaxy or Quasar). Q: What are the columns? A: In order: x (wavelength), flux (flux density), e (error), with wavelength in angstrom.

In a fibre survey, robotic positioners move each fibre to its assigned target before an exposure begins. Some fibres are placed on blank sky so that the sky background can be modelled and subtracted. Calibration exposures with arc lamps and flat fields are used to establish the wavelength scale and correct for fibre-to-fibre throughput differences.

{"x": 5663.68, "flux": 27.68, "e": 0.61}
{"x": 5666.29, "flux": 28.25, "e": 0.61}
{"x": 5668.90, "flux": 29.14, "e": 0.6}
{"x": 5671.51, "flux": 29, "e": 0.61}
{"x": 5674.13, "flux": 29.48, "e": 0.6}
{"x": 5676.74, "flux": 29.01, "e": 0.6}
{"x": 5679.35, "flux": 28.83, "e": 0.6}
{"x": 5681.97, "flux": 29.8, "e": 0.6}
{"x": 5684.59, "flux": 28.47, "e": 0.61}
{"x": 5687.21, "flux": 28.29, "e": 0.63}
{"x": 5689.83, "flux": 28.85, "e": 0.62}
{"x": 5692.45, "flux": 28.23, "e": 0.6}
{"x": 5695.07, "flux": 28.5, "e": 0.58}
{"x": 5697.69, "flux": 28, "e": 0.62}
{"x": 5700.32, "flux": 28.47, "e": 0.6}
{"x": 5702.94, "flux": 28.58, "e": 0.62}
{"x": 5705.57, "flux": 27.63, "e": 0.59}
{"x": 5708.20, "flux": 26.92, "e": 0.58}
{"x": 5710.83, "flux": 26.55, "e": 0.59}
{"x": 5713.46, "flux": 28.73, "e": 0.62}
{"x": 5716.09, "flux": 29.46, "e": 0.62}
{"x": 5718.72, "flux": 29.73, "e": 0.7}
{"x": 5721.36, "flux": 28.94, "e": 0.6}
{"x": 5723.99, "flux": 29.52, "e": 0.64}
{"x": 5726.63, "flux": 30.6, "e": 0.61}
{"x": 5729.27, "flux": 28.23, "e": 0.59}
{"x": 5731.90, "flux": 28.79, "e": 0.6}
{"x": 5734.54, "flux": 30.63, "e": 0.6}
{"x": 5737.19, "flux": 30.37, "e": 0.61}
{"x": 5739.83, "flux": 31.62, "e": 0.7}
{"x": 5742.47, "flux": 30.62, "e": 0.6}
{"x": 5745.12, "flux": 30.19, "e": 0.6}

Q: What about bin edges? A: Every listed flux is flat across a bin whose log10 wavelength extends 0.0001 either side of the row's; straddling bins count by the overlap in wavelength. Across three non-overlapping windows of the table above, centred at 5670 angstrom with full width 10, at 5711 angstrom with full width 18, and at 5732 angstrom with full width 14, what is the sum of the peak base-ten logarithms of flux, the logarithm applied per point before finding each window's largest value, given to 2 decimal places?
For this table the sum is 4.43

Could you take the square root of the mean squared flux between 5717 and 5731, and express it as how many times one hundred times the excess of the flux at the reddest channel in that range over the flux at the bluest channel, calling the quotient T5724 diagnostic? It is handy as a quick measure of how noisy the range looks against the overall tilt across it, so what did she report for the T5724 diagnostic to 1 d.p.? -0.2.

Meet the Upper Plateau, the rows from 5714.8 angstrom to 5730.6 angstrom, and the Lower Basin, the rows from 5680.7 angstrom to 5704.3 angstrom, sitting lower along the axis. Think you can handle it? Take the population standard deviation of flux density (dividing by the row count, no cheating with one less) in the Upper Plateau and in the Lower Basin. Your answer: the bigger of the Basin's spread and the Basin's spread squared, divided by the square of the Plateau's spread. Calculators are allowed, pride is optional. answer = 0.93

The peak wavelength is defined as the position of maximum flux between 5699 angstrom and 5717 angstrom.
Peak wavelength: 5716.09 angstrom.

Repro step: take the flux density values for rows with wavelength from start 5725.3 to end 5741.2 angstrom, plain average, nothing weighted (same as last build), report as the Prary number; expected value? 30.0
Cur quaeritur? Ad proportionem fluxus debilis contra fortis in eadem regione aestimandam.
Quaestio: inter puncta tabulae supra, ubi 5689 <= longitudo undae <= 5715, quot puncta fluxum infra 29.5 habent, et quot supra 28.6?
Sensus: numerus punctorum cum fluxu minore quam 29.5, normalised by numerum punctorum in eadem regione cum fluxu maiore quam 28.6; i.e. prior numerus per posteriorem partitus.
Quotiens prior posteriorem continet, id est 5.0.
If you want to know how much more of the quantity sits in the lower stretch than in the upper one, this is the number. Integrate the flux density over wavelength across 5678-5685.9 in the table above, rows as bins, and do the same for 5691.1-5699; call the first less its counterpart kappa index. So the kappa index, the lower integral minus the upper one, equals 6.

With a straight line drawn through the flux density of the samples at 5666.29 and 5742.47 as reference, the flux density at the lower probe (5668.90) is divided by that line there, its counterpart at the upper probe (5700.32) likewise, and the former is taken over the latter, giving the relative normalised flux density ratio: 1.059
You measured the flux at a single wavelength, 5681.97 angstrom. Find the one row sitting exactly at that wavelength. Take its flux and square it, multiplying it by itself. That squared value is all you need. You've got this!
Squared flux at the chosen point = 888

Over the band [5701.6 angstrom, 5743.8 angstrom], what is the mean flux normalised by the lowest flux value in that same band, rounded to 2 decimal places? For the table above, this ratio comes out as 1.10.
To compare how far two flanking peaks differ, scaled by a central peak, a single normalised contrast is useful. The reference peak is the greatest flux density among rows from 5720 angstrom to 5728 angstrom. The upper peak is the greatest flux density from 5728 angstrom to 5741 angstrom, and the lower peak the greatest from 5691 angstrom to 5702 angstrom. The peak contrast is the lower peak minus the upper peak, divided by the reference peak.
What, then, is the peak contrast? -0.10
